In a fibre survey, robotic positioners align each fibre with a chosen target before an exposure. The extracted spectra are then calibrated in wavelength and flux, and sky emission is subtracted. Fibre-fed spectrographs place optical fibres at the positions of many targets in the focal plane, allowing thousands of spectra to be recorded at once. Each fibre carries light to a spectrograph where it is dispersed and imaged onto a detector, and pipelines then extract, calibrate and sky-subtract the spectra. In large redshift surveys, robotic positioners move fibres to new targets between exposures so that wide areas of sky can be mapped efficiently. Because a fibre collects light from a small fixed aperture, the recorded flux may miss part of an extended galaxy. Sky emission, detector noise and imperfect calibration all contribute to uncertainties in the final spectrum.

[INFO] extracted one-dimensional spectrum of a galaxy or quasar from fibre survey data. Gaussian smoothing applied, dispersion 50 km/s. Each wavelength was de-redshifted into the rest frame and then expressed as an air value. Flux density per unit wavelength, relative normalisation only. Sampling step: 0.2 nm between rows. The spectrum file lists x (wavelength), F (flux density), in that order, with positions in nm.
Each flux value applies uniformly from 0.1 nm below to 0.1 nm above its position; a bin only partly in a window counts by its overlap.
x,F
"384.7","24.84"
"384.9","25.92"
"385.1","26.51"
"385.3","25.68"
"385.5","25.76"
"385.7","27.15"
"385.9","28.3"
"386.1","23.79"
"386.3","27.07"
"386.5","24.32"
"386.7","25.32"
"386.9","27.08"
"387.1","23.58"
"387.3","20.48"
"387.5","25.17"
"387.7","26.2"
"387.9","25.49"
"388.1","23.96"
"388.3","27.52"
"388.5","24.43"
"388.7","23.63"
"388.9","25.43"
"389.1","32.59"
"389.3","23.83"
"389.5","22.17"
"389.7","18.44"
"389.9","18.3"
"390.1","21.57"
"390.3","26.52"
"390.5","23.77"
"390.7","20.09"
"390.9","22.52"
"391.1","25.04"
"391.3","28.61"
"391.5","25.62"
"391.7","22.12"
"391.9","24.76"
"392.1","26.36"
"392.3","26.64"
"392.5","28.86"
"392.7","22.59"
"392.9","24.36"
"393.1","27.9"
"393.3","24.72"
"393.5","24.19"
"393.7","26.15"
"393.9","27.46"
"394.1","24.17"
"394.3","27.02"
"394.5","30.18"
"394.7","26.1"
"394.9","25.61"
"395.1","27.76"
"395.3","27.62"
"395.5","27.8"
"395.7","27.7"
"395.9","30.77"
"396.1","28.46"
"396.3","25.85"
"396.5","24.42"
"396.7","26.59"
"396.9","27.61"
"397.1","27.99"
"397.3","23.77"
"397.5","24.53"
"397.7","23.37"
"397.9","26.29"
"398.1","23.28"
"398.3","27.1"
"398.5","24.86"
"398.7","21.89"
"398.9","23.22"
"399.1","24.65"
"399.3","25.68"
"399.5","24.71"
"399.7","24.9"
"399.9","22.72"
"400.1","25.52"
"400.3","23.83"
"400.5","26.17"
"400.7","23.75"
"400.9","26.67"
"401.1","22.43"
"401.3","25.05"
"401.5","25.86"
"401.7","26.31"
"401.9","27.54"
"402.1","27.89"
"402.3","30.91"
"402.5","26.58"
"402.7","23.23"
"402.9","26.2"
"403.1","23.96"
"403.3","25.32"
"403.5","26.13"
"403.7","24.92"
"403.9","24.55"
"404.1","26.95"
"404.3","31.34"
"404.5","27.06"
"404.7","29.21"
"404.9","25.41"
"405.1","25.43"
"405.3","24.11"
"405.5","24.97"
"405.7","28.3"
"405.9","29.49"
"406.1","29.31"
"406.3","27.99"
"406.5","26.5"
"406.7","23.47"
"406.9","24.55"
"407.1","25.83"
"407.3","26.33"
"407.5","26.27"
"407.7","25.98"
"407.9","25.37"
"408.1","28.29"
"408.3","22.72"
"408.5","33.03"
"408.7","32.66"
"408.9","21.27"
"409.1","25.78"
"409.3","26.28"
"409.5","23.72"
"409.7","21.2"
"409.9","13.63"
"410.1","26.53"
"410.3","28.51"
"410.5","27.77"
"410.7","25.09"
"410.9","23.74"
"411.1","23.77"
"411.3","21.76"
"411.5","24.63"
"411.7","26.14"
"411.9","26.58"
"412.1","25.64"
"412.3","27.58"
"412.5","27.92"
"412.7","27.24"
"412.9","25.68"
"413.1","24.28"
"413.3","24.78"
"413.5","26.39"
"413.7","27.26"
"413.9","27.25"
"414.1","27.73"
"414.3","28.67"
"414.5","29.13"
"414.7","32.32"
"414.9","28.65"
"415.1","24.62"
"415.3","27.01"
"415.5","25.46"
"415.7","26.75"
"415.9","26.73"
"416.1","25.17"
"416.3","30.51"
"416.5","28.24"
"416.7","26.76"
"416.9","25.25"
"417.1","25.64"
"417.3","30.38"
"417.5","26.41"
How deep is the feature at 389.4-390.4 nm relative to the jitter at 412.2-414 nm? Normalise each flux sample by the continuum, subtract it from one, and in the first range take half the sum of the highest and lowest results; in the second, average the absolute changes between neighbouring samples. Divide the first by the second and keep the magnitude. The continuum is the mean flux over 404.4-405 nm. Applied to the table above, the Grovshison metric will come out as 5.5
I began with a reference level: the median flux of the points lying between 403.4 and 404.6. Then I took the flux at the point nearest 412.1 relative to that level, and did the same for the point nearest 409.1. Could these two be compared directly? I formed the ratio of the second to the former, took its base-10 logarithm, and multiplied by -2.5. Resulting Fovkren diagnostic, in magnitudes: -0.01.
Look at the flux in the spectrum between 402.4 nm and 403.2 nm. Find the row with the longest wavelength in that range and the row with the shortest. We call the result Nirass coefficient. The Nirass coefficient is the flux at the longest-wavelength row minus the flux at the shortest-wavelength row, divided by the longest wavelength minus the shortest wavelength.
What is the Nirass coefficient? -4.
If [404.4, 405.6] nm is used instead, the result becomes -2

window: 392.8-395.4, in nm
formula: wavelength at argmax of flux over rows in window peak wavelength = 394.5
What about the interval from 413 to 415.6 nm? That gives 414.7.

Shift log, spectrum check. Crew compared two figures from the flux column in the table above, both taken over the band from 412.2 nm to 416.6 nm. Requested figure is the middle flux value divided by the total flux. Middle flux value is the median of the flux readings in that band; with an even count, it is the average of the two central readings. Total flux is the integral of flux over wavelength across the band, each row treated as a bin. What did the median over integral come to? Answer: 0.227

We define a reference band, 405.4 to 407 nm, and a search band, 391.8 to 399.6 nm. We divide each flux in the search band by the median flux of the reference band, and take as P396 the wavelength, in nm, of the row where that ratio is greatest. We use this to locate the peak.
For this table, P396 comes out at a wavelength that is 395.9 nm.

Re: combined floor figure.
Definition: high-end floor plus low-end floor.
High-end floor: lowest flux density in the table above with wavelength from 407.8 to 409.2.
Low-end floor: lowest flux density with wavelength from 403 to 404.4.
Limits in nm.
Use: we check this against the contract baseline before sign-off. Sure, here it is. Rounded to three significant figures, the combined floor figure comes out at 45.2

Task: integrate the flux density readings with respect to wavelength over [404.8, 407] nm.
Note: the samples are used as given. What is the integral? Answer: 57.9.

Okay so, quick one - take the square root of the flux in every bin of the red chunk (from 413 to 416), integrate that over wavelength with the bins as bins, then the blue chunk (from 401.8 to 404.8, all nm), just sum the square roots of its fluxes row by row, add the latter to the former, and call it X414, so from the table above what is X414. 93.2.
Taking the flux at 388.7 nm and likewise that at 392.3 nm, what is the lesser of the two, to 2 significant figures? 24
